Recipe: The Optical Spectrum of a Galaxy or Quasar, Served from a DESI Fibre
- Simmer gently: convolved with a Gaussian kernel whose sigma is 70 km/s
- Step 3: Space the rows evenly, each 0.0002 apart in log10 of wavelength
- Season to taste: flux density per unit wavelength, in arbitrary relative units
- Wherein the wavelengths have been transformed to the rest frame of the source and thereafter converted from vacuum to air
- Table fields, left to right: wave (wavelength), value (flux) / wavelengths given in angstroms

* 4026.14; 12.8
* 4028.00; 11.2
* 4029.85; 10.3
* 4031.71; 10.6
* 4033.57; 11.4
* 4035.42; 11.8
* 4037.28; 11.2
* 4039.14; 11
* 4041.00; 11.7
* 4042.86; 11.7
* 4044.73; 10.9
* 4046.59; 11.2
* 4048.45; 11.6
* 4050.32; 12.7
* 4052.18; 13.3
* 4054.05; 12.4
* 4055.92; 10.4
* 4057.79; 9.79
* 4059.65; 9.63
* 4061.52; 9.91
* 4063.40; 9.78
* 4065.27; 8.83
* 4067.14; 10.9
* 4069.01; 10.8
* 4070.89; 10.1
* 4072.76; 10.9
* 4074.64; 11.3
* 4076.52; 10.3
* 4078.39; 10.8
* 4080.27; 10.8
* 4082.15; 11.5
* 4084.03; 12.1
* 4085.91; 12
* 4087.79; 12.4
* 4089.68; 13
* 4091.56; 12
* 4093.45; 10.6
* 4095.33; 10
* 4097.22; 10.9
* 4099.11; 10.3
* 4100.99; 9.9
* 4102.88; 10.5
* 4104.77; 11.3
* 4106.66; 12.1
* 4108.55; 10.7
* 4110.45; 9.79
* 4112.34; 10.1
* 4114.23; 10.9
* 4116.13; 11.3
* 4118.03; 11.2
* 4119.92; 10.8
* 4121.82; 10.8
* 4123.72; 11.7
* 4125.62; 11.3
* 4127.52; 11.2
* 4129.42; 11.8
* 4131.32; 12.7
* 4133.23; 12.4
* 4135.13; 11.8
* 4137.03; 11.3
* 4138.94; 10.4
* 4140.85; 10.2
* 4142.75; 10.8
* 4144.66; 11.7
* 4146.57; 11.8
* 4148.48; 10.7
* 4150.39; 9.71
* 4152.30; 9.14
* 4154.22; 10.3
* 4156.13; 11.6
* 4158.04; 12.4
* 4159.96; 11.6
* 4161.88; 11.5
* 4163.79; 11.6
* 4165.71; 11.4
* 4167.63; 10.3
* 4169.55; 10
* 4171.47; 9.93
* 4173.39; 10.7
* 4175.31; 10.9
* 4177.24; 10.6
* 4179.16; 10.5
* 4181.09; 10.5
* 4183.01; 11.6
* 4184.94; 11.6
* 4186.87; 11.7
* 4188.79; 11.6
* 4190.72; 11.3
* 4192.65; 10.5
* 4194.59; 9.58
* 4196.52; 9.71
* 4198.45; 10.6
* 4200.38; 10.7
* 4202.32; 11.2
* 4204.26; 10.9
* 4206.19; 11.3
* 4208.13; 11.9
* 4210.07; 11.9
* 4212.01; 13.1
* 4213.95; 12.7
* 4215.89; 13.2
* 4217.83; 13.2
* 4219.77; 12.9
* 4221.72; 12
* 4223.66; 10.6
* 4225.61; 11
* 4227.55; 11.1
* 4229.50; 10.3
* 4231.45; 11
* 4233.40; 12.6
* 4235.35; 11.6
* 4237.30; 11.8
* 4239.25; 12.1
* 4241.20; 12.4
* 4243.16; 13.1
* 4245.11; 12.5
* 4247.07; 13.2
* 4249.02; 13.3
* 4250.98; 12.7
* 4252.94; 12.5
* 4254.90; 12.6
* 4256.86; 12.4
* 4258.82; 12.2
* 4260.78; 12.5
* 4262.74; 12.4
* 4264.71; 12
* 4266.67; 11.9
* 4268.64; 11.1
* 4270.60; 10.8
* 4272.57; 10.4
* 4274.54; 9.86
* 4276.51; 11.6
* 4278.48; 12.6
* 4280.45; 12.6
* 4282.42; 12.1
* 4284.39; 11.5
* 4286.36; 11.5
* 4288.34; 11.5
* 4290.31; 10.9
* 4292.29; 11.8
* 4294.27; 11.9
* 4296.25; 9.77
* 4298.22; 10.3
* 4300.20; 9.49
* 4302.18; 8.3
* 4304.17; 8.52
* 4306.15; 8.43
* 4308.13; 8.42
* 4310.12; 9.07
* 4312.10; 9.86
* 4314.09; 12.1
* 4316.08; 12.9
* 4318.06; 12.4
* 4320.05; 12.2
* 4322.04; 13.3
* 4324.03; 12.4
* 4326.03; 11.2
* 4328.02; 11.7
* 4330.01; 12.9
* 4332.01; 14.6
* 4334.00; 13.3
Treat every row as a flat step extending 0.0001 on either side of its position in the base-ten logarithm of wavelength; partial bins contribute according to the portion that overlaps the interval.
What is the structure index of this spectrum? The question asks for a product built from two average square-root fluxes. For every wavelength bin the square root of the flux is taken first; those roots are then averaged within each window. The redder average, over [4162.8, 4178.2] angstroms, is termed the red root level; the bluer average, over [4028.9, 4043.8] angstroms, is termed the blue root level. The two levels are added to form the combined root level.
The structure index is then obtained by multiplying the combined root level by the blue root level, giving 22.1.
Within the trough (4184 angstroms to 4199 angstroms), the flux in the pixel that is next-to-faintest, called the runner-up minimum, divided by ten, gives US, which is 0.97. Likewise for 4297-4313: 0.84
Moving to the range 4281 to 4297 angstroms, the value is 1.09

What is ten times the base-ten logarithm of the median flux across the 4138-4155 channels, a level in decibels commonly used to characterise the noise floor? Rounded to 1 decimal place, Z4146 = 10.2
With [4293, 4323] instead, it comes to 9.9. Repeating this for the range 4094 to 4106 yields 10.2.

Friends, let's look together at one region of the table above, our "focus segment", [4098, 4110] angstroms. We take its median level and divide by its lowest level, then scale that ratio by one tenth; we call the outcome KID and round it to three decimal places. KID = 0.107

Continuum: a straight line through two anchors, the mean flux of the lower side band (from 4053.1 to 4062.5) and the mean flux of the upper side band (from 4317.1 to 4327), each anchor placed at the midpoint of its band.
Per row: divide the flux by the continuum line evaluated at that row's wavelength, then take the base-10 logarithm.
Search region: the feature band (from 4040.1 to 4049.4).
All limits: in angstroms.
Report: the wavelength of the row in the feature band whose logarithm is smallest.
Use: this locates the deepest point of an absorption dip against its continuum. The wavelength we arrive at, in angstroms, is 4044.73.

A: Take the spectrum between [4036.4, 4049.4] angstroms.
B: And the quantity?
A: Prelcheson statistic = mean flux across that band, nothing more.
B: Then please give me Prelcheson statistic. 11.3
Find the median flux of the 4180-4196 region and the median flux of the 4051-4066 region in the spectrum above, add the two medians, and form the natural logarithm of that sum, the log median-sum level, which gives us 3.06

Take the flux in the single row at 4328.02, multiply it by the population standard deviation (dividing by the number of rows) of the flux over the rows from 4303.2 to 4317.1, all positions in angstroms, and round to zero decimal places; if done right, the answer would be 20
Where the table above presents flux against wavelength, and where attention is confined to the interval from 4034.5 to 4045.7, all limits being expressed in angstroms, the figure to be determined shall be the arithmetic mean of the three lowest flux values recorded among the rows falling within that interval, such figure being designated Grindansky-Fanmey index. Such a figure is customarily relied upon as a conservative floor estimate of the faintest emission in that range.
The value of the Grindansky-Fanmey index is 11.0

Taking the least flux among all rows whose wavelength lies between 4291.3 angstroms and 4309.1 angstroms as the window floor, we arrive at 8.3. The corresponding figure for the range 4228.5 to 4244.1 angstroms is 10.3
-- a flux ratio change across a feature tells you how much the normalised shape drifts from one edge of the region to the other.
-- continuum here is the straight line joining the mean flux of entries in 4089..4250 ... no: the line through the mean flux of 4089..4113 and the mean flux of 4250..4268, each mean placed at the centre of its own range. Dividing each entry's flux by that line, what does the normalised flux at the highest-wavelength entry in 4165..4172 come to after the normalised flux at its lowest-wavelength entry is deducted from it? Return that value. -0.13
